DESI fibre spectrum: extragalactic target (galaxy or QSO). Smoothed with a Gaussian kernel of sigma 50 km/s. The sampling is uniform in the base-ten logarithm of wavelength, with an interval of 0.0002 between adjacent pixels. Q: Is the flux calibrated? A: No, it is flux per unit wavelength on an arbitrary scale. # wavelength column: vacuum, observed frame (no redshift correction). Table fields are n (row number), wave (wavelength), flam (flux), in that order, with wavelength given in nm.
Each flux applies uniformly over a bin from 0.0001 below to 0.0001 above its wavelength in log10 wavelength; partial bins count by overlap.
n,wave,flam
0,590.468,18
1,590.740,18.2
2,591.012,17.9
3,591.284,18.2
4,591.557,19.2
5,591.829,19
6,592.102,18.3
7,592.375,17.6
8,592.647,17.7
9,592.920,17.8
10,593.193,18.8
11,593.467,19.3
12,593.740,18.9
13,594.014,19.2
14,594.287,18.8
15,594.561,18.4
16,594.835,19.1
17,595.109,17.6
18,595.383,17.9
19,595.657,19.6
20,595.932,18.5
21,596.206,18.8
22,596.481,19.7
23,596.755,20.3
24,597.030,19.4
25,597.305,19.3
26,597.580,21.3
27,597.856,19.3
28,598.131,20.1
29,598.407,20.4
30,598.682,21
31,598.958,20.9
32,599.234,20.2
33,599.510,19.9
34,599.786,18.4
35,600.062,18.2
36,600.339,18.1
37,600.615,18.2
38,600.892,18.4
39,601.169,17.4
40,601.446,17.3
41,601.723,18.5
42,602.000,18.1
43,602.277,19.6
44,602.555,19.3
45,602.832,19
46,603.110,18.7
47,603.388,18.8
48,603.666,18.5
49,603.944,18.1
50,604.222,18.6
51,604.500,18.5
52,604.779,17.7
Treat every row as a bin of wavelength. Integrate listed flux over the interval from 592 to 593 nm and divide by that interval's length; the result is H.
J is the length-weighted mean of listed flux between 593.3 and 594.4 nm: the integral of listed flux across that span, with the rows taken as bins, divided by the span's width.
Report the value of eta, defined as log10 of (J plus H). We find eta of 1.57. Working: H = 17.8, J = 19.0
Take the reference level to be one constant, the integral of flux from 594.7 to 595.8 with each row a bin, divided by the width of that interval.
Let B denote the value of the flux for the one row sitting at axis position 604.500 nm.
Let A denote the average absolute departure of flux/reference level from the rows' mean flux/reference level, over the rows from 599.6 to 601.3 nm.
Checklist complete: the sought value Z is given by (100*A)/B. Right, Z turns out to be 0.071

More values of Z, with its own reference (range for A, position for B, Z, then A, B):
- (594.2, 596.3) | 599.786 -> 0.143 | 0.0263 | 18.4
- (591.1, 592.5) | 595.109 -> 0.157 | 0.0276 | 17.6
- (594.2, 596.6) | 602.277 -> 0.149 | 0.0293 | 19.6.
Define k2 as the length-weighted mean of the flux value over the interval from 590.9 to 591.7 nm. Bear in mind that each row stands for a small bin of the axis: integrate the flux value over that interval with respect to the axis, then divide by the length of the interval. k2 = 18.46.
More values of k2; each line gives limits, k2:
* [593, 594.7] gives 18.86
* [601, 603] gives 18.46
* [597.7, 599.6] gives 20.27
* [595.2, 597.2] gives 19.14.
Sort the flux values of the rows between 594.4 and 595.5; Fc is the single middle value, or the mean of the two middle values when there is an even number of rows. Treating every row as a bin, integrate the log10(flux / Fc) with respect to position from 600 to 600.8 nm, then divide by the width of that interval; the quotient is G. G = 0.001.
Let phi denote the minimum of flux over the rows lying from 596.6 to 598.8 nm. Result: 19.3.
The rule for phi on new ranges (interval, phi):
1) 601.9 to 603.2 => 18.1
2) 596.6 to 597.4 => 19.3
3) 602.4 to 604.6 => 18.1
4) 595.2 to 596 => 17.9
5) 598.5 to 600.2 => 18.2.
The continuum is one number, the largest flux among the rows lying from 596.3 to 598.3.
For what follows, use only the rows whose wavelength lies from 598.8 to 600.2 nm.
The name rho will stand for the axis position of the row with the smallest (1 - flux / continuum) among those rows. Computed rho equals 598.958 nm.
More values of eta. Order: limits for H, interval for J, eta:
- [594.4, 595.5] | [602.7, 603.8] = 1.57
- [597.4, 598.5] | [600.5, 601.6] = 1.58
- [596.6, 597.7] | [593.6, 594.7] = 1.59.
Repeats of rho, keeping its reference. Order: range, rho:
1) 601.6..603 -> 602.277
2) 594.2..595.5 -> 594.835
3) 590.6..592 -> 591.557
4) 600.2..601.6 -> 600.892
